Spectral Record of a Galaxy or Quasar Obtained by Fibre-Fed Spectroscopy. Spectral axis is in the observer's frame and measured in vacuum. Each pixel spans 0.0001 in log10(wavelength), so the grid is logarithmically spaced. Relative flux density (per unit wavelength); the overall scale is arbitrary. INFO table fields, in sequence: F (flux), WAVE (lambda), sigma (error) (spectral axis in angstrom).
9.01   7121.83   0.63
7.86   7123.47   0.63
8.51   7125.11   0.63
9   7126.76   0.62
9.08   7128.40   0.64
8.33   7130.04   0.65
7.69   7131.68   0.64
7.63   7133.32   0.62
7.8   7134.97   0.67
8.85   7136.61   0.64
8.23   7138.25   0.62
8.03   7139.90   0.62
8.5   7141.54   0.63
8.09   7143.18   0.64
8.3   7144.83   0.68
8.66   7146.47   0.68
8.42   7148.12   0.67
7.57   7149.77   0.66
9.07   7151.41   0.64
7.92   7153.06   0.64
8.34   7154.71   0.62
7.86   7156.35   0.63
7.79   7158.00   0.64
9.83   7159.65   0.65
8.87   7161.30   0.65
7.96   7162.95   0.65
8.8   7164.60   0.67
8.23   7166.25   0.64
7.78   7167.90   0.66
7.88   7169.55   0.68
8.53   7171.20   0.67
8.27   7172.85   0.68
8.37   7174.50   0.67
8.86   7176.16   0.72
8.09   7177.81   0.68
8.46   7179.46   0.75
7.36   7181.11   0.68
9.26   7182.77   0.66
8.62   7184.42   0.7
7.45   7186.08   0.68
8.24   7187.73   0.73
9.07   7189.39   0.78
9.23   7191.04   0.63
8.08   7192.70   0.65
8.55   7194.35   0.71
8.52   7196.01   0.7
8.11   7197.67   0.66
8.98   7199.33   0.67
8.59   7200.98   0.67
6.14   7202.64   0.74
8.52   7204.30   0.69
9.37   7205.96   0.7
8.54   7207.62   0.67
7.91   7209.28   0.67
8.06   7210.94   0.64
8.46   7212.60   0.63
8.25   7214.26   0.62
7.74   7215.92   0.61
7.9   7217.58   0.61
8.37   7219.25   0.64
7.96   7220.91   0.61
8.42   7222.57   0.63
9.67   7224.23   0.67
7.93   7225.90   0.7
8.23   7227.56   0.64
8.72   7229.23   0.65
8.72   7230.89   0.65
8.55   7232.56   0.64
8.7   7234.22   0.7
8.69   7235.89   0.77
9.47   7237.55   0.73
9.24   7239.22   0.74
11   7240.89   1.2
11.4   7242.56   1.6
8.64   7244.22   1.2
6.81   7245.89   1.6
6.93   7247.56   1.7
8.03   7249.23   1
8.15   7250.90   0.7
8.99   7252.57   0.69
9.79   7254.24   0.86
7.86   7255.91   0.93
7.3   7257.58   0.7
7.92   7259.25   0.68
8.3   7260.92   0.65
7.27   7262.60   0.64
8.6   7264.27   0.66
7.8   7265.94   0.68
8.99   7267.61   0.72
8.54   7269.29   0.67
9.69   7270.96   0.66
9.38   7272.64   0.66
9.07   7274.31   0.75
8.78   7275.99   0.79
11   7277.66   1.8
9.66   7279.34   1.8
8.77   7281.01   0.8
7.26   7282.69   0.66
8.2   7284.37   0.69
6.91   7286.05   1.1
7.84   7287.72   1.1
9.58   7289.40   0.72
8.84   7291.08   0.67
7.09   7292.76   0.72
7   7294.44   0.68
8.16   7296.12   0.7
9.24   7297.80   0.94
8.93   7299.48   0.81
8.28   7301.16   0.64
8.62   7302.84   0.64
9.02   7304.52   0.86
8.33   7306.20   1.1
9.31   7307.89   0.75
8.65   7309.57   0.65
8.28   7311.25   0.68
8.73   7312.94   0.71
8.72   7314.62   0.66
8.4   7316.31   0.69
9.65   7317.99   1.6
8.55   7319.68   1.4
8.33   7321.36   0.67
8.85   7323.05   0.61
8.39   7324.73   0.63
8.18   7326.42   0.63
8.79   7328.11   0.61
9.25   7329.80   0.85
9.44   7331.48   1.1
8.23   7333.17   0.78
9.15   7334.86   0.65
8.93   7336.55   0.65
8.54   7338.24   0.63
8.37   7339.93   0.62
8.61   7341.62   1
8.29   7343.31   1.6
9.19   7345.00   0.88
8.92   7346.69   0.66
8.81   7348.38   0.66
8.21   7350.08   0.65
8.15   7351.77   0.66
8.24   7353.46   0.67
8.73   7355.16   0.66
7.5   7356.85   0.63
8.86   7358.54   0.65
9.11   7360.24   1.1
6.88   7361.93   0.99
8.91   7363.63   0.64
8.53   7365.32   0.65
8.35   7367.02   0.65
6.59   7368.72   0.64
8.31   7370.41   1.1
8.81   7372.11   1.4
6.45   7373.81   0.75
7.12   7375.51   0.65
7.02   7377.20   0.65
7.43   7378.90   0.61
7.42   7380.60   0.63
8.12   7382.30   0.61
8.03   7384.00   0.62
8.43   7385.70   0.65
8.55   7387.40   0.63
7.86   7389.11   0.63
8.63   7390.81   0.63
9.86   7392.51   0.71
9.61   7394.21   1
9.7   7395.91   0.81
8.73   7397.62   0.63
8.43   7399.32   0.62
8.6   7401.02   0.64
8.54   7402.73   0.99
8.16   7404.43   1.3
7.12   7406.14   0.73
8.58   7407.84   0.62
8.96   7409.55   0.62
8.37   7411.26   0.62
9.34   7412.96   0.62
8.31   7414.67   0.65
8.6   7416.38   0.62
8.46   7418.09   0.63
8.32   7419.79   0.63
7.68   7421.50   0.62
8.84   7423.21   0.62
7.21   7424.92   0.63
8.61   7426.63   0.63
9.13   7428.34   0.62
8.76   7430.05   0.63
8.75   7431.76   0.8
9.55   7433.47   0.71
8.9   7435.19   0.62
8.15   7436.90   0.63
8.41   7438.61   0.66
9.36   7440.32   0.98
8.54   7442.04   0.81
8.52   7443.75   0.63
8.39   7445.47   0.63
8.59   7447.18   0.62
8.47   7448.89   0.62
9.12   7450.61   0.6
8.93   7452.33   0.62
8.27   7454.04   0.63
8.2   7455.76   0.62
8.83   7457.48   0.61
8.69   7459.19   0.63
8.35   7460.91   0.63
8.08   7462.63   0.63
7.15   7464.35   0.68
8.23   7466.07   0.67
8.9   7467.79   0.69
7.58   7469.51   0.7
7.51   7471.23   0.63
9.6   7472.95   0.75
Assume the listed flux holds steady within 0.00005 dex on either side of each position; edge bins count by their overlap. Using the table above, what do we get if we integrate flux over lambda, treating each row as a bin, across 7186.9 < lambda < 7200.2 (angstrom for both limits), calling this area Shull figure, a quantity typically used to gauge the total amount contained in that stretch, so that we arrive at 114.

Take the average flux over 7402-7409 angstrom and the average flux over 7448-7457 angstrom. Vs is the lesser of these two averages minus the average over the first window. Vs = 0.00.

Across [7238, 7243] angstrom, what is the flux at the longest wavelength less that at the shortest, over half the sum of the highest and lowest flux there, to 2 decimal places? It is 0.21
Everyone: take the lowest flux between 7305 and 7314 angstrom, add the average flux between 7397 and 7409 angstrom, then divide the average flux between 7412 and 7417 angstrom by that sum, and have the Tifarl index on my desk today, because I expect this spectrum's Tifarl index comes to 0.527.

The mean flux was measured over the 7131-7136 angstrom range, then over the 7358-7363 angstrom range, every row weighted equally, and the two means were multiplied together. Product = 64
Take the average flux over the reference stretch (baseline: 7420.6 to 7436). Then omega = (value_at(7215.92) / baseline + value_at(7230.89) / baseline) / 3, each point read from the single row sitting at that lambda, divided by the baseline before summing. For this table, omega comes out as 0.64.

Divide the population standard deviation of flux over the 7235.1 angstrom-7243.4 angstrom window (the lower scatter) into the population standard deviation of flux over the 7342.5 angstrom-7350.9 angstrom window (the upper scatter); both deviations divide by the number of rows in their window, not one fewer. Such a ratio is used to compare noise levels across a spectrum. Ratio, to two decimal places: 0.36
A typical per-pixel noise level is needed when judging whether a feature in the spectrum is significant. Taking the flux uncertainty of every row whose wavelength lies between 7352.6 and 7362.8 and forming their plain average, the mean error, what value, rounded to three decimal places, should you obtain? 0.783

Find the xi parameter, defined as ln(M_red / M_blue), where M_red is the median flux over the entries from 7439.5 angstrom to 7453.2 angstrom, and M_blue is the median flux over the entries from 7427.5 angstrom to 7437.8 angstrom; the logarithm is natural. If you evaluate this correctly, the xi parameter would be -0.030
